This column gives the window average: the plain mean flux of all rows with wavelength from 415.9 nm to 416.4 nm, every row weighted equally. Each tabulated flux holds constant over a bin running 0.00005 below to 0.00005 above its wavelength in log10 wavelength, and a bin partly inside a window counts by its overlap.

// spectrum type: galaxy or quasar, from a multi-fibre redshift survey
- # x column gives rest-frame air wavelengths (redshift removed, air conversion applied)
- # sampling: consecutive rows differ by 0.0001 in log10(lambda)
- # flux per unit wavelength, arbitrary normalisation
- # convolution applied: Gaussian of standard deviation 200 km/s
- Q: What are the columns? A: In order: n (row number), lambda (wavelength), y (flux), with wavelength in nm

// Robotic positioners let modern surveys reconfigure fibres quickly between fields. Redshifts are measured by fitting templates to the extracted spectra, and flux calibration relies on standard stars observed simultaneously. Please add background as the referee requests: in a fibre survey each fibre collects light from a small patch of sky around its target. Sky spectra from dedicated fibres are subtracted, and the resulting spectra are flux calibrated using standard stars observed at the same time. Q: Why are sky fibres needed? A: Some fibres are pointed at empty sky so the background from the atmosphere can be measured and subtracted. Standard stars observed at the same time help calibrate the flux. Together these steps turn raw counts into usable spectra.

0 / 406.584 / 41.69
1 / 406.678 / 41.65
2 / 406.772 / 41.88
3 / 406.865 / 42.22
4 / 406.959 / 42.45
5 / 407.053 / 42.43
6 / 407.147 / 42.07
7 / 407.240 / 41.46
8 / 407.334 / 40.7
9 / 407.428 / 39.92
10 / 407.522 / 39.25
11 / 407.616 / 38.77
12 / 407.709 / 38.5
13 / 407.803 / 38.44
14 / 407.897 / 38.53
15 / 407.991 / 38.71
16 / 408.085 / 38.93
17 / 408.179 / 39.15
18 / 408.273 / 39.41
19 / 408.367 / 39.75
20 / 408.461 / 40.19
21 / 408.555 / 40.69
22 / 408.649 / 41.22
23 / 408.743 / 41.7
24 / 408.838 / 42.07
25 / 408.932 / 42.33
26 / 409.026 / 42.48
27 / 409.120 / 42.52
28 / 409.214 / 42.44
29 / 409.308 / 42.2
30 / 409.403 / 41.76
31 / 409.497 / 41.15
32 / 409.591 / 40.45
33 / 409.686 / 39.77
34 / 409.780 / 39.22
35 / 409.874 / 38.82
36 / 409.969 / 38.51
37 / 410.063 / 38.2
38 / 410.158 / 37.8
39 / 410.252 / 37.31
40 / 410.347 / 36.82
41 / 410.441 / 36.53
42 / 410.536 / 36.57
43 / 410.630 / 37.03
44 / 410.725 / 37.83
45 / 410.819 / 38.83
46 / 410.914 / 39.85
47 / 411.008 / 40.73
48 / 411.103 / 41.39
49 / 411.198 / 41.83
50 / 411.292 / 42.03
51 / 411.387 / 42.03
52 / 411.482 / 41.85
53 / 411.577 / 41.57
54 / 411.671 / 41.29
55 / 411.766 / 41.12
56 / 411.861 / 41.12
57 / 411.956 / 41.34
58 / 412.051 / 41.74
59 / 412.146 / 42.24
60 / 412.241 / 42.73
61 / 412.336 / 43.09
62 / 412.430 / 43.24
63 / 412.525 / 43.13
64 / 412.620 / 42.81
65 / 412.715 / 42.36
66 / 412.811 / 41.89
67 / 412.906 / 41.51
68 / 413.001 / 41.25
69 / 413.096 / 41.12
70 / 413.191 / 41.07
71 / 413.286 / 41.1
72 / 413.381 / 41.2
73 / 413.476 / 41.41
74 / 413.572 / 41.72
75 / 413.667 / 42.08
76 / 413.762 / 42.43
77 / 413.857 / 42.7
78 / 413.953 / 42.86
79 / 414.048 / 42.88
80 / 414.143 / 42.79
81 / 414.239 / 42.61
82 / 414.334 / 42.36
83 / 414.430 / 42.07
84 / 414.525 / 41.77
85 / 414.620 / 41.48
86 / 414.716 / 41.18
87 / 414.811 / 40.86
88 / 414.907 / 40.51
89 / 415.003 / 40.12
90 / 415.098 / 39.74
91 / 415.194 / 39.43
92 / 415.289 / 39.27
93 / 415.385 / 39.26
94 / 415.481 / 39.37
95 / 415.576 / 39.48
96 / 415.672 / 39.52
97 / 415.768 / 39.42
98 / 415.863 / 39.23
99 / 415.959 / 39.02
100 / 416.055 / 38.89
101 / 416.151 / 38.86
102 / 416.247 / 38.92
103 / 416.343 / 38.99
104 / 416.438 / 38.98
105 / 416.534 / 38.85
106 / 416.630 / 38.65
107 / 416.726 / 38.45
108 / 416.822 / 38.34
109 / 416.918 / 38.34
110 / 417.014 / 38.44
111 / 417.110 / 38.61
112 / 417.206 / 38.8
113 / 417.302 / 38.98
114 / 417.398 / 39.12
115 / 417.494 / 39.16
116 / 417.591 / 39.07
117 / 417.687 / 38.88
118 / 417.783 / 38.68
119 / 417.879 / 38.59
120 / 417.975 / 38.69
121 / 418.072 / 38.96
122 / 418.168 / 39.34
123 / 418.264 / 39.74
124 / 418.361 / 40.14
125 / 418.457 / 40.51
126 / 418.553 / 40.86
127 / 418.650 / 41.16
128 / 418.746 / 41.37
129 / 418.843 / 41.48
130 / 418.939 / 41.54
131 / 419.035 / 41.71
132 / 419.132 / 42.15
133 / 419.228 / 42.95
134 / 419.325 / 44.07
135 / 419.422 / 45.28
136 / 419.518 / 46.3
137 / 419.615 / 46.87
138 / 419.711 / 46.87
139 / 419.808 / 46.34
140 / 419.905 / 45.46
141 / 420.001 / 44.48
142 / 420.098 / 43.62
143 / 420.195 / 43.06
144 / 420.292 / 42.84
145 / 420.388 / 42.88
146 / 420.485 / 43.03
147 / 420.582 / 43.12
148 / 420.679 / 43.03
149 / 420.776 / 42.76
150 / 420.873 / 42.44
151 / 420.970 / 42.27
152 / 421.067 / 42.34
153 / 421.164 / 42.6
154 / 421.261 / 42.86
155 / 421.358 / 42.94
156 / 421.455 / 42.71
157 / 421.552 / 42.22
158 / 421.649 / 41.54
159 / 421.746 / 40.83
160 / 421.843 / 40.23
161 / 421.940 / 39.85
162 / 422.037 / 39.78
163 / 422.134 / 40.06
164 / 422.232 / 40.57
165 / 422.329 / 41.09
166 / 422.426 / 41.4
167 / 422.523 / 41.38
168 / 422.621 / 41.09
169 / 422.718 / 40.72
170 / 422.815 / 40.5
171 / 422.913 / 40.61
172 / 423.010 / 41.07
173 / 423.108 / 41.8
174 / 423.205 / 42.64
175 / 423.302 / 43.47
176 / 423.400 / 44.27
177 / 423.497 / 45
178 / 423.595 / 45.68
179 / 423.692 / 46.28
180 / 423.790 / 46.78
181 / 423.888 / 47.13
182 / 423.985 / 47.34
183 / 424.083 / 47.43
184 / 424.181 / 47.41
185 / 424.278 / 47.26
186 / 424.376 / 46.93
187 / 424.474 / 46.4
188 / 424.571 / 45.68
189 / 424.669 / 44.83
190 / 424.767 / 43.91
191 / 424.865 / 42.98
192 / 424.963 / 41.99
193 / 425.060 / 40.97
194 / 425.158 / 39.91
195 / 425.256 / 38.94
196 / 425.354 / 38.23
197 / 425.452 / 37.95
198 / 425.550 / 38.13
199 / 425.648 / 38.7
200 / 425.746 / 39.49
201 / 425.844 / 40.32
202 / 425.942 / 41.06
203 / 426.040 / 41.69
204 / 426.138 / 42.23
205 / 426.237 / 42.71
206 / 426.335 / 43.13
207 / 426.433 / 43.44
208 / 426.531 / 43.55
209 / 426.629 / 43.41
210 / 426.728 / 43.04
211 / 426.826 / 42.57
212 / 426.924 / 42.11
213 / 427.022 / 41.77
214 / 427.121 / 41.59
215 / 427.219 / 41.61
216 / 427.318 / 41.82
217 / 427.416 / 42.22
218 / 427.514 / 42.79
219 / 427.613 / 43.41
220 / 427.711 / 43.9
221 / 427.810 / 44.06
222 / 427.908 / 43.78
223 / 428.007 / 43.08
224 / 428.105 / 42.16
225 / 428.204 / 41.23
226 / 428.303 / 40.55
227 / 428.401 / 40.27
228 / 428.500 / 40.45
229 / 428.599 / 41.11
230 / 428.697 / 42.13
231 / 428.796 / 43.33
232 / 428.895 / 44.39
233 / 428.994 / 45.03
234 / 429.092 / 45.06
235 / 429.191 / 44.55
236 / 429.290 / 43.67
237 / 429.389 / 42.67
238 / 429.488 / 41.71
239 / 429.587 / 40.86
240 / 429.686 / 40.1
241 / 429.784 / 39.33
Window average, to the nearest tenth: 38.9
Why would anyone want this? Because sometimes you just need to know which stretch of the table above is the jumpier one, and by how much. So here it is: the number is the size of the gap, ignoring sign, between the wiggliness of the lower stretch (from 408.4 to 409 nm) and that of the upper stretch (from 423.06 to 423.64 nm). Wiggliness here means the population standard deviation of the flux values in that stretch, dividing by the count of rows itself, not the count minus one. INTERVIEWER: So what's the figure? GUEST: 0.6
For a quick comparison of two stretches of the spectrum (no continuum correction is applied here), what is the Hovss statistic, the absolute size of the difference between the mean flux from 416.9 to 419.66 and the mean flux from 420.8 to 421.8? 1.6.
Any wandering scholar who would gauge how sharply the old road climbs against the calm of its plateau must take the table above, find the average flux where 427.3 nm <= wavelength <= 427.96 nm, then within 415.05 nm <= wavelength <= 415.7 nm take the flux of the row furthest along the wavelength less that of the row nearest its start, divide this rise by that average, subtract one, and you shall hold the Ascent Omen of -1.01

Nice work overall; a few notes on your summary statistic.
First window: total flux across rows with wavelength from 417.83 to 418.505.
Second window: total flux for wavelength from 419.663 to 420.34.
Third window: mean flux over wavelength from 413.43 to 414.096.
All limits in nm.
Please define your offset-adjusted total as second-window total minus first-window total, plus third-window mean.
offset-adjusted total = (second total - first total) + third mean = 79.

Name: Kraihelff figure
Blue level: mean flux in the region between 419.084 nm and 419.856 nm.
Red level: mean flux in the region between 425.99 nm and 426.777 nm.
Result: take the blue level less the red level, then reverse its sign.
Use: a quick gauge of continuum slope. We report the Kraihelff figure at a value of -2.2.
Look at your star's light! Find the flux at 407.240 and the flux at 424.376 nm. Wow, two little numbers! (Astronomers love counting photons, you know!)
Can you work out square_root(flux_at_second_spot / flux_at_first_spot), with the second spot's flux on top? 1.06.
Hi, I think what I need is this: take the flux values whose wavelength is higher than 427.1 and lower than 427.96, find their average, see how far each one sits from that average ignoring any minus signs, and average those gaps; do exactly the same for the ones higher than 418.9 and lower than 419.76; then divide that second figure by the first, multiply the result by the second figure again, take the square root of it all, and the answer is 2.0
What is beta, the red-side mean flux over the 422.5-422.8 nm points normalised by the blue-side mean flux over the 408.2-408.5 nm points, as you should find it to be 1.03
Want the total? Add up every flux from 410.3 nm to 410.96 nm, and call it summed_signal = 263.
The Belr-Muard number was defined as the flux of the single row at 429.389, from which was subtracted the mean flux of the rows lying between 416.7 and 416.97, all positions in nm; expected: 4.3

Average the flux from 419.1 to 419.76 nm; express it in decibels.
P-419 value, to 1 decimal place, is 16.5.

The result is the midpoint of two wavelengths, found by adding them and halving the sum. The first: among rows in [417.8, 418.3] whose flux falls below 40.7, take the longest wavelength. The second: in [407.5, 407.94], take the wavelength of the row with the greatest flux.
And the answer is 412.89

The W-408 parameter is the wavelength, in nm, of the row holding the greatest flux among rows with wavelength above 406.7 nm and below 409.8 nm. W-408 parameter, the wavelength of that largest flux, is 409.120 nm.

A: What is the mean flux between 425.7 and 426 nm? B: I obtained 40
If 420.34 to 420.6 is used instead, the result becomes 43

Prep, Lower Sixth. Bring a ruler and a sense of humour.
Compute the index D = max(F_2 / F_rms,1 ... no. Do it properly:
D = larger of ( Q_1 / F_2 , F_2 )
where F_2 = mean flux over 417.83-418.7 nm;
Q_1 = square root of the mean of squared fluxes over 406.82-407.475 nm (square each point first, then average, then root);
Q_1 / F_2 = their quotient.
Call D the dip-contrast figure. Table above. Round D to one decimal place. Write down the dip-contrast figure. 39.8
